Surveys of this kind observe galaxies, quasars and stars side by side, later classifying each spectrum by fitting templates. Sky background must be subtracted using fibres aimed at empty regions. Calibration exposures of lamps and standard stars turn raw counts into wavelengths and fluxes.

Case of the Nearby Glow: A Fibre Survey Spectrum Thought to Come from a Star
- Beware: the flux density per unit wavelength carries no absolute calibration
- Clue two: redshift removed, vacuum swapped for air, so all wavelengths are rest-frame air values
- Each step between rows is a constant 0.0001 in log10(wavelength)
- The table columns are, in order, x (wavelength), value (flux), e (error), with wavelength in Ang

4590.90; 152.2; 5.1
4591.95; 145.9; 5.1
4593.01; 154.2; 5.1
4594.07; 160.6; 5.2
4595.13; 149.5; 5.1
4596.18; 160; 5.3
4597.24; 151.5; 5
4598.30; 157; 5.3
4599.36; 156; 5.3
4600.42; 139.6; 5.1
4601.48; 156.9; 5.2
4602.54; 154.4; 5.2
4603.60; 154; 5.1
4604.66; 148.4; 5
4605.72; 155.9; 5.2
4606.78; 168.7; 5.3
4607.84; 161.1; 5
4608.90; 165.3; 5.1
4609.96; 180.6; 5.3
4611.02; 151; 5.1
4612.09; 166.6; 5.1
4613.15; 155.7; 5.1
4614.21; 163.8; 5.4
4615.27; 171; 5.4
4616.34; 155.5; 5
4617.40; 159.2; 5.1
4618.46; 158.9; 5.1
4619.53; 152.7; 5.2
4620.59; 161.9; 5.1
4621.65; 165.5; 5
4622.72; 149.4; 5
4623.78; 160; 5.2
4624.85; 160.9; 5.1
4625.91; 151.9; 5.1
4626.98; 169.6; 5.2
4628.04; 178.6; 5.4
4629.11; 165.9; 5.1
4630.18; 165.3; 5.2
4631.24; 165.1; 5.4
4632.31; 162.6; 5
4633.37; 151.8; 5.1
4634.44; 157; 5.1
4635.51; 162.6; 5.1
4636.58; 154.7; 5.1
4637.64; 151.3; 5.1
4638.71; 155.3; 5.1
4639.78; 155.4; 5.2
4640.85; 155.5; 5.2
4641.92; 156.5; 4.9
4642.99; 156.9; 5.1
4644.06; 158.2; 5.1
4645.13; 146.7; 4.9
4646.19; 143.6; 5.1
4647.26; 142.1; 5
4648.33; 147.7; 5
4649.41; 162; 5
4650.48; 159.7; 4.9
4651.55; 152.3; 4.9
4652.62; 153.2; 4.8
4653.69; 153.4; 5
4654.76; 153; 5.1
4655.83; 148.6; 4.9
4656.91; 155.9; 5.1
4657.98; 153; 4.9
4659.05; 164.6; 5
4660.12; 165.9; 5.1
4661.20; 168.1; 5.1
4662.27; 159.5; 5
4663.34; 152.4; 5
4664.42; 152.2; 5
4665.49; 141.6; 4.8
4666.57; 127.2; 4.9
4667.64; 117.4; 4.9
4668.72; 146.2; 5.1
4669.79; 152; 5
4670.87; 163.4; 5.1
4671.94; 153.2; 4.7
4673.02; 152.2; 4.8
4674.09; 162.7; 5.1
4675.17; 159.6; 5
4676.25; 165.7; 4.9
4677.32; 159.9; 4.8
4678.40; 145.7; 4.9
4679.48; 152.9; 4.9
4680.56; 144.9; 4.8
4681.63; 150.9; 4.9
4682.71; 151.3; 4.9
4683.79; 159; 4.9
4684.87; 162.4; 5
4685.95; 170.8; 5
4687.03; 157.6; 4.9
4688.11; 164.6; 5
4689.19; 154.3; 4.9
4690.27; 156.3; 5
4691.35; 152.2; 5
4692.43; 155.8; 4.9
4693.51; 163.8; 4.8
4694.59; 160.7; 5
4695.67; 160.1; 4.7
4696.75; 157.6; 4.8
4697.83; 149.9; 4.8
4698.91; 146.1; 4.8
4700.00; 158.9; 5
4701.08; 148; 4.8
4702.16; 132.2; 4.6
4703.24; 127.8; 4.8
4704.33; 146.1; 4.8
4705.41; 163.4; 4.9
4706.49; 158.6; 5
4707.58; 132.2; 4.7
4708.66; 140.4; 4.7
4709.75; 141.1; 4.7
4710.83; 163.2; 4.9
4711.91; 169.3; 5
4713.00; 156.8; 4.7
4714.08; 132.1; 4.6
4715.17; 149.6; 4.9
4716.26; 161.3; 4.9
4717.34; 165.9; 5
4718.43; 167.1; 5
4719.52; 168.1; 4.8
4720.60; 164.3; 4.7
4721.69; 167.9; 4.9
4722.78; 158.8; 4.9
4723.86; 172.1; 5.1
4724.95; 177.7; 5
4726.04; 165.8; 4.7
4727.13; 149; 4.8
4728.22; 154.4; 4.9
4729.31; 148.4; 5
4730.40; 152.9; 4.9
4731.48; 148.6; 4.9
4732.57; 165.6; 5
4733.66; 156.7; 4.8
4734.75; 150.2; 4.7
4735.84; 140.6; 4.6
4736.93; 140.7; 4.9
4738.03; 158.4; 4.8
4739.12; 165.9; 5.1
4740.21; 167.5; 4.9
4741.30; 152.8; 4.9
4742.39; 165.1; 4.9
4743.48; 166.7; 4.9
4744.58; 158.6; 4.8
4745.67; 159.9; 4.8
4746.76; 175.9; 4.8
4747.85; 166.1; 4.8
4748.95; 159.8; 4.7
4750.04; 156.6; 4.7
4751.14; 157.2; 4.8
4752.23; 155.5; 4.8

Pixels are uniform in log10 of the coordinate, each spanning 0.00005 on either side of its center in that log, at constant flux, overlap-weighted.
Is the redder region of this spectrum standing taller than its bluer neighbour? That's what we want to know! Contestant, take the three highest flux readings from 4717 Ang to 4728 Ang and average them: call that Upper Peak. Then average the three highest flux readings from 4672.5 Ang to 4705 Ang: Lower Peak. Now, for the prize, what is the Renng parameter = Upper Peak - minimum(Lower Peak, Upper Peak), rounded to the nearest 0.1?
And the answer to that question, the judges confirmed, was 5.6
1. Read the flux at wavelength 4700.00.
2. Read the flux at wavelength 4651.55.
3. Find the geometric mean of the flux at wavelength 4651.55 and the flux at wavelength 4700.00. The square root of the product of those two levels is 156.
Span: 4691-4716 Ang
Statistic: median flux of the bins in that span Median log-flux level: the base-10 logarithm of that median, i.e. 2.18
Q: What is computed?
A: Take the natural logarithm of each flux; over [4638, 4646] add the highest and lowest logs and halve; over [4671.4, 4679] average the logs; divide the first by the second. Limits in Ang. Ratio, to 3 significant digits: 0.994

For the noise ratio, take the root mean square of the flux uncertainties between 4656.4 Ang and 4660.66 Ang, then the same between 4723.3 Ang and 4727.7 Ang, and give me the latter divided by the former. 0.975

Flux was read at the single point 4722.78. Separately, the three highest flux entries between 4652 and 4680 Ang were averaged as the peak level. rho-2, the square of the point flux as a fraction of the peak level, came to 0.909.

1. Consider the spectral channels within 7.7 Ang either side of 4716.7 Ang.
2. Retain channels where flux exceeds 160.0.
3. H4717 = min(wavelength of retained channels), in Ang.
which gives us 4710.83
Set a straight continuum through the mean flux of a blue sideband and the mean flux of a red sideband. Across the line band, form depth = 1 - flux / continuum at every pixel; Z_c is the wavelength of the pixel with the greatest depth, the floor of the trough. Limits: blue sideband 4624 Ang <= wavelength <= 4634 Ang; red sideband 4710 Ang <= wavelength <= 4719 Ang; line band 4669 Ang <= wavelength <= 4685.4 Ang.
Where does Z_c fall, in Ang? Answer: 4680.56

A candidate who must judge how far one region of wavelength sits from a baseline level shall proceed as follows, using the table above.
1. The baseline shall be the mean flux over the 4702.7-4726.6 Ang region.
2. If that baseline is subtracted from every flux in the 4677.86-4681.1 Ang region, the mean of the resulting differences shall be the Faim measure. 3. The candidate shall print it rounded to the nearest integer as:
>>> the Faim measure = -9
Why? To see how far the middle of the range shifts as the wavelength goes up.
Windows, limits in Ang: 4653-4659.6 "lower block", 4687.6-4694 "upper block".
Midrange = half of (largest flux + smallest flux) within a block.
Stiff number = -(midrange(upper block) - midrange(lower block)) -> -2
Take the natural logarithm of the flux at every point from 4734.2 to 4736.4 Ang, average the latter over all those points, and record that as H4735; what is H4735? 4.98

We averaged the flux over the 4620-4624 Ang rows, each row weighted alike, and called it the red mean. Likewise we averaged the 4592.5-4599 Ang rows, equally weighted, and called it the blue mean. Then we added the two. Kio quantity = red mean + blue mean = 315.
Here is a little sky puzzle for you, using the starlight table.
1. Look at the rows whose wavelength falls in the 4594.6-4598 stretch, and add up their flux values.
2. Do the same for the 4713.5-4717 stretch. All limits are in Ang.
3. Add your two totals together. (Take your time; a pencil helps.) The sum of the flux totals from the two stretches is 904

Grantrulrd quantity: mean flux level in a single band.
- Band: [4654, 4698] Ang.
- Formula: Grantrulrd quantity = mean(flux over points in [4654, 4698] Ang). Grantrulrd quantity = 155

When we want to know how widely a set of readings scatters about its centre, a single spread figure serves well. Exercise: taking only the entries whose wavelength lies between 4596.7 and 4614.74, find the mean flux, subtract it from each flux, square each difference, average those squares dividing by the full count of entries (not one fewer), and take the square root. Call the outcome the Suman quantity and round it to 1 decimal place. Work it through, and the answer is 9.0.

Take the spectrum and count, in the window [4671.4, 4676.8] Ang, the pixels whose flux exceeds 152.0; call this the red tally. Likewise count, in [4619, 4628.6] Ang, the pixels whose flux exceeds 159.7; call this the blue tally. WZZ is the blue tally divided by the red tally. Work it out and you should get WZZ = 1.2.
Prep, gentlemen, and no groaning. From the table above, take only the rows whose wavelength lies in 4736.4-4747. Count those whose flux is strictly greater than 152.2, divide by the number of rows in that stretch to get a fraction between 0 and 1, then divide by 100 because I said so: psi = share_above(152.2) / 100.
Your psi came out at 0.0090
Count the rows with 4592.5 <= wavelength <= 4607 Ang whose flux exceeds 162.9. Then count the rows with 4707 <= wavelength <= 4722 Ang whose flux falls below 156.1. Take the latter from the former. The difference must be -4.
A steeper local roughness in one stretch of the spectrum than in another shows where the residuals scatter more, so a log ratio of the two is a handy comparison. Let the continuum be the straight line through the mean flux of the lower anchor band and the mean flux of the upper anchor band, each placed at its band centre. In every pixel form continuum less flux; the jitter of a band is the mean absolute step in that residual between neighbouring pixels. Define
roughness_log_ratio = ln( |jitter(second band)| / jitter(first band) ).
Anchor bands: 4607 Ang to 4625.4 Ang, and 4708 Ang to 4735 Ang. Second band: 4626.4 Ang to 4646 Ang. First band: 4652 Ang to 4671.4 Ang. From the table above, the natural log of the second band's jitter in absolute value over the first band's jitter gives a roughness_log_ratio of -0.51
